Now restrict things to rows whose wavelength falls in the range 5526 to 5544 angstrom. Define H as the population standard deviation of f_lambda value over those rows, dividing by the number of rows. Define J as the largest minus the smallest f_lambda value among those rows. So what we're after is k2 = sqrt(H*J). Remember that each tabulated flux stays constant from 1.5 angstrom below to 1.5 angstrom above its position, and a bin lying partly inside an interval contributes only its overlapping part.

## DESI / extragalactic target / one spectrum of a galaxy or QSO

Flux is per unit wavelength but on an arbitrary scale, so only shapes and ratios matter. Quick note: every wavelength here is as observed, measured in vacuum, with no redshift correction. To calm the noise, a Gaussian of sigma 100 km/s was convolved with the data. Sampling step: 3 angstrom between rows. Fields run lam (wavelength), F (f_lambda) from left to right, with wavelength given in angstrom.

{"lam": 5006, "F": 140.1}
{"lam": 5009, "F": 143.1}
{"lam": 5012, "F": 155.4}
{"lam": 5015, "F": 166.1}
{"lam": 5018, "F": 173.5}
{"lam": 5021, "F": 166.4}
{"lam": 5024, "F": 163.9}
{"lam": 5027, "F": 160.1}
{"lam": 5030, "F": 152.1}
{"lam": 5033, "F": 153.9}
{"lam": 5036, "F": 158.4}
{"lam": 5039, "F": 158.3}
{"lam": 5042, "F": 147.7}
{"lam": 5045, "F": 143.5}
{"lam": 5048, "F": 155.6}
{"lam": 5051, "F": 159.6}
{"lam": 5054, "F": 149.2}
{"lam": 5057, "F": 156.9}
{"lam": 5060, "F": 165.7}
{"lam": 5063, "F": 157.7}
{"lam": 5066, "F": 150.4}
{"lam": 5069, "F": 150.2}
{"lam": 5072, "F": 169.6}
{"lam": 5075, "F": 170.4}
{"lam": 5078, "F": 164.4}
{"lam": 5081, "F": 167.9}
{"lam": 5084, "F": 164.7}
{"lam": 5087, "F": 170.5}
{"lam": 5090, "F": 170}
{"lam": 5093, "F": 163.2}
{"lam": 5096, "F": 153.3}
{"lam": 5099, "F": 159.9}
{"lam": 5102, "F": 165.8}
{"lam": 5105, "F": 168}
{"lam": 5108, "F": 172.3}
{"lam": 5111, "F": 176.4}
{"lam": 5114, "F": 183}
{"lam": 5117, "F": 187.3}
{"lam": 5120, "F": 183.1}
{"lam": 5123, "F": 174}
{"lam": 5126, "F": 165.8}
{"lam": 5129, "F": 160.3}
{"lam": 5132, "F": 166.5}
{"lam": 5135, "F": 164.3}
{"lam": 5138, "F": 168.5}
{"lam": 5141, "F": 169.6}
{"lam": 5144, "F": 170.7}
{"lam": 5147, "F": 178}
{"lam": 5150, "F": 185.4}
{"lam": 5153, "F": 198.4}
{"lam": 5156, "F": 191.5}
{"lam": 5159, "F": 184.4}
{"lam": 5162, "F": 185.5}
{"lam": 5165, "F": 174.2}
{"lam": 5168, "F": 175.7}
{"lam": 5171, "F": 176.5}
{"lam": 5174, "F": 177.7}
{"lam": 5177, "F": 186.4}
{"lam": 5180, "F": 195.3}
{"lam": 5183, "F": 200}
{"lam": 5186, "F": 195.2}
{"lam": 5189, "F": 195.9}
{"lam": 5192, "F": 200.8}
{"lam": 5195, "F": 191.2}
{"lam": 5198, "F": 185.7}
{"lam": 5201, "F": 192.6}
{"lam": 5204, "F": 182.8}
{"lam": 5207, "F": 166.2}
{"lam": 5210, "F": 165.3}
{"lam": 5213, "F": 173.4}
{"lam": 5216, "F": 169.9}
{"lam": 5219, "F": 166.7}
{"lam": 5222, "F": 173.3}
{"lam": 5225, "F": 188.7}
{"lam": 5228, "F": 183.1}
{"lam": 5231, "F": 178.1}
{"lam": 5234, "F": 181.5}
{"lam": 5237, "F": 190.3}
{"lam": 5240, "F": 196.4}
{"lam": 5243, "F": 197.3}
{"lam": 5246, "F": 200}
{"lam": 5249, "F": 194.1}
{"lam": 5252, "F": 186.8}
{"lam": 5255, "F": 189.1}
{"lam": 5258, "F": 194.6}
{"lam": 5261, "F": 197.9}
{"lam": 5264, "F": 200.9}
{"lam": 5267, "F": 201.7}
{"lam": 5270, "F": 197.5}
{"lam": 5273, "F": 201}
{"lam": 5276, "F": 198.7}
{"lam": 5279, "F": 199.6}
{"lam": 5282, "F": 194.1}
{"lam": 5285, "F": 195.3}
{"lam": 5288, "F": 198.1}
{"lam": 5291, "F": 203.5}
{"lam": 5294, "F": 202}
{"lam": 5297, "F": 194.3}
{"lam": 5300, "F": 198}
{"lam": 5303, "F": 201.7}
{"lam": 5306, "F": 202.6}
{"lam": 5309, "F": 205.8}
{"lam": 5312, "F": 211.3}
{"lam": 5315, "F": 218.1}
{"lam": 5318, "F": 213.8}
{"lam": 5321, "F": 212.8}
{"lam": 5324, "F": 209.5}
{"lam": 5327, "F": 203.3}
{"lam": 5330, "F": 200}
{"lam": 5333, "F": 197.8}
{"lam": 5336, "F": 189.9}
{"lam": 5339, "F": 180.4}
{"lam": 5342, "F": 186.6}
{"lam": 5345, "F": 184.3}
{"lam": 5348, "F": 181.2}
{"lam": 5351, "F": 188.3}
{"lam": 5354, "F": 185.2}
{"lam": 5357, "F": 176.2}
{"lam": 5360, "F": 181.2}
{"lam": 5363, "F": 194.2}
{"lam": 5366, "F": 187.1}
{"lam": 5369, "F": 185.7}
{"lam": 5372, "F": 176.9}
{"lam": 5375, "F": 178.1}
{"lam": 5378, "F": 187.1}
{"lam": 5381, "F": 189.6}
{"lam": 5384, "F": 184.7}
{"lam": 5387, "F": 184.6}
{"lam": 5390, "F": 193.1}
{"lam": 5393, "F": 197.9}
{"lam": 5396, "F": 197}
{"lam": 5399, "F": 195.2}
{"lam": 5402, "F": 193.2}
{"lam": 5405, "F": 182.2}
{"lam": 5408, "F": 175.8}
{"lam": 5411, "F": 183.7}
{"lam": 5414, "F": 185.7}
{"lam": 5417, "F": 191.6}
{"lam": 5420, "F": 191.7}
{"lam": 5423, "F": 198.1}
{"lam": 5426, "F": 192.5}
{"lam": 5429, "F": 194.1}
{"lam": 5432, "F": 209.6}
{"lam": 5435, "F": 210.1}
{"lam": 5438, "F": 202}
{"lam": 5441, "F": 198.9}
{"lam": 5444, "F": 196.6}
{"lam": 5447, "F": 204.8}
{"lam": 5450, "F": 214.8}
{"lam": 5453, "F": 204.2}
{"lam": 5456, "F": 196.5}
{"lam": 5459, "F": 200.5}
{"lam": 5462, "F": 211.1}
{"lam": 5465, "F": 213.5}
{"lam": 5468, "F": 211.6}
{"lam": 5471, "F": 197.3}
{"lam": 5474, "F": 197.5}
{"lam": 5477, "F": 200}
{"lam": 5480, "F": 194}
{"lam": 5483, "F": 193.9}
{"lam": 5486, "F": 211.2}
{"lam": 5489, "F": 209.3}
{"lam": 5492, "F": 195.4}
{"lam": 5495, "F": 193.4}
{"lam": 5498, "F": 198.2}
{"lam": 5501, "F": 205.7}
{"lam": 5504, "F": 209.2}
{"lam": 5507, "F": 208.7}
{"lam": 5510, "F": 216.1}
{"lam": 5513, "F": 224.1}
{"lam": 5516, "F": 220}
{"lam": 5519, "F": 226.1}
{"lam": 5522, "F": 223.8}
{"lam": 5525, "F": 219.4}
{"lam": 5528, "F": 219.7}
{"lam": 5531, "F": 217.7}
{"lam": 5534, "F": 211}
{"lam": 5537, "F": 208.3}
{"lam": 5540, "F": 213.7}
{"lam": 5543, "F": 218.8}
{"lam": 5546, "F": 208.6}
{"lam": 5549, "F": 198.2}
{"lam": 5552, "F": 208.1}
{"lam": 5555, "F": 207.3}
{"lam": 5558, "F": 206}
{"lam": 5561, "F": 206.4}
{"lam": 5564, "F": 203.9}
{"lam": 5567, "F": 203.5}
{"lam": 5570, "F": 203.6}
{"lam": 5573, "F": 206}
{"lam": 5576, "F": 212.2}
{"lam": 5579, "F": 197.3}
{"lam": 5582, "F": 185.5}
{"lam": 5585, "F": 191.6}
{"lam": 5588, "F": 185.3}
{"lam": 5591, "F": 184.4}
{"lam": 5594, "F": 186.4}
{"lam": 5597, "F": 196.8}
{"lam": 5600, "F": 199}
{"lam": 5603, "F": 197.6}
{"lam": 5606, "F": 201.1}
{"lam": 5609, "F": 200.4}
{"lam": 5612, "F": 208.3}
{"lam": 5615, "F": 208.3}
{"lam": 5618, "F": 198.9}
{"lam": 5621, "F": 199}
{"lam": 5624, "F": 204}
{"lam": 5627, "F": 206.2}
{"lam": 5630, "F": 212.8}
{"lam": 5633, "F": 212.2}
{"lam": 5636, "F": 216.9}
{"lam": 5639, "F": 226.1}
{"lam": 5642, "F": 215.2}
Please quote 6.9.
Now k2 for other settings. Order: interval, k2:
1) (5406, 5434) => 17.4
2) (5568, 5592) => 16.7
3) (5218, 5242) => 16.3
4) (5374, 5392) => 8.4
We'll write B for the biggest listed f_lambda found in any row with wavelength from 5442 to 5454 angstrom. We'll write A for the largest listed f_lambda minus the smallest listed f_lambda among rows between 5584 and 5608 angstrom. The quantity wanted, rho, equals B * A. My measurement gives 3587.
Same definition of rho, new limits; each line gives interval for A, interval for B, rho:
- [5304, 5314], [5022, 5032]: 1426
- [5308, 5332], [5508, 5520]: 4092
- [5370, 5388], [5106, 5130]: 2379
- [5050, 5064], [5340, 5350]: 3079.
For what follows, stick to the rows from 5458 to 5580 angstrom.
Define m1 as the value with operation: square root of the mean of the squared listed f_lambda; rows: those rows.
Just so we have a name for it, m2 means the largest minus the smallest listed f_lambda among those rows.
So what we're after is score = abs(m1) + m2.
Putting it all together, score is 241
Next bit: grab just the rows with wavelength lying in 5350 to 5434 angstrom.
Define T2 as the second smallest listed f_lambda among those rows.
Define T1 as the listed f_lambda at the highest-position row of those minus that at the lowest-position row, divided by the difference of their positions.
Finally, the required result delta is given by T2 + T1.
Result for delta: 176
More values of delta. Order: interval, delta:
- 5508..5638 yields 185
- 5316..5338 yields 196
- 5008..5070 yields 144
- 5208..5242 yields 168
